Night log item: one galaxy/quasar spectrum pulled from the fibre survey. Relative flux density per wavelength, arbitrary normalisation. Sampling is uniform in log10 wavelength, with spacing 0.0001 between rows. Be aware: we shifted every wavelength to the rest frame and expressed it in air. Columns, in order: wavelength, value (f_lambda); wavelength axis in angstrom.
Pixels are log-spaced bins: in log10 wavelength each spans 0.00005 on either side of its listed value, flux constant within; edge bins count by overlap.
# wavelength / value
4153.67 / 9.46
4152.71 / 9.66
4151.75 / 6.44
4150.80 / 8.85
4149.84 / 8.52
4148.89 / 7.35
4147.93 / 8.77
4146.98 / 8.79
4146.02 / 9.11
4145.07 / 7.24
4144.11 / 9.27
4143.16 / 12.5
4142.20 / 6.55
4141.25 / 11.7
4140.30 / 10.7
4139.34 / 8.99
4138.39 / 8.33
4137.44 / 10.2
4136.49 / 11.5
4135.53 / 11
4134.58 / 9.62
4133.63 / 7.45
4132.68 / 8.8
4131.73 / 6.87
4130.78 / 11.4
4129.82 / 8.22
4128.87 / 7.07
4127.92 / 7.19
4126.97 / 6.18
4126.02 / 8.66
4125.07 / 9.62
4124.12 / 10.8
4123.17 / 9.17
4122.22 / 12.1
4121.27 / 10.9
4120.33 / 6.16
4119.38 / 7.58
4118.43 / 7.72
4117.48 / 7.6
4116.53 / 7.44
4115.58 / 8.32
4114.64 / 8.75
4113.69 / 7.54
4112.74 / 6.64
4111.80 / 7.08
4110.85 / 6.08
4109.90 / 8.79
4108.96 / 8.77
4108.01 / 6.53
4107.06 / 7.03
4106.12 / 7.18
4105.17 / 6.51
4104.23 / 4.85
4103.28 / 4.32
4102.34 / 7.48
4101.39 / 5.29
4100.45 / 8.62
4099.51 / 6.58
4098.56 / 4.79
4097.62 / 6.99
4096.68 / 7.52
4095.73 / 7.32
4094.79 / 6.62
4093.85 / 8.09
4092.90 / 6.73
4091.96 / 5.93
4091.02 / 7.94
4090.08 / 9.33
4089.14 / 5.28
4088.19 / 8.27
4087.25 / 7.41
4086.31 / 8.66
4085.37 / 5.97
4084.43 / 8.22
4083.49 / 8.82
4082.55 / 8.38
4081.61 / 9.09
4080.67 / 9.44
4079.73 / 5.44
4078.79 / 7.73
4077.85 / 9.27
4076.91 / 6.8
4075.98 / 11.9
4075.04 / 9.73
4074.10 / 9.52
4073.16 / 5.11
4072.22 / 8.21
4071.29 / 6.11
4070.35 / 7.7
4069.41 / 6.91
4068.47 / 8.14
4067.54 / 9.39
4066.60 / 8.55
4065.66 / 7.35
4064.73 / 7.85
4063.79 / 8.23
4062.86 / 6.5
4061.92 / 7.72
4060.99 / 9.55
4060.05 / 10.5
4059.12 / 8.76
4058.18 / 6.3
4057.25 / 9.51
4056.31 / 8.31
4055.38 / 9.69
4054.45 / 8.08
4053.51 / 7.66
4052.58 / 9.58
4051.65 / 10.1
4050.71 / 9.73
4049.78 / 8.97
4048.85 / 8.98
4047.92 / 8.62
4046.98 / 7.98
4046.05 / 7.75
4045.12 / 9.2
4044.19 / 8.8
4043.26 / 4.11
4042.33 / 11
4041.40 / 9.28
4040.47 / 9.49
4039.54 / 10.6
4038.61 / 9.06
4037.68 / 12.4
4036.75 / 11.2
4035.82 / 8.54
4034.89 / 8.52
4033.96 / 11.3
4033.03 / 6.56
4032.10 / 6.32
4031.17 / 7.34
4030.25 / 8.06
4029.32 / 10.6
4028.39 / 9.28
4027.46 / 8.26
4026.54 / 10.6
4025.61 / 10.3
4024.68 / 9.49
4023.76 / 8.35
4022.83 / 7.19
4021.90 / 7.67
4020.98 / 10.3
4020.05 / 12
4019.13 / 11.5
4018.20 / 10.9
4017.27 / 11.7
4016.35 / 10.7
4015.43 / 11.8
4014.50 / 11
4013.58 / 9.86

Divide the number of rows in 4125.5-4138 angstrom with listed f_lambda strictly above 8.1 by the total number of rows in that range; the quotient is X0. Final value 0.62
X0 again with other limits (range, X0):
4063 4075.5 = 0.54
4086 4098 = 0.23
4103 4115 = 0.23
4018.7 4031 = 0.77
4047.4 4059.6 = 0.77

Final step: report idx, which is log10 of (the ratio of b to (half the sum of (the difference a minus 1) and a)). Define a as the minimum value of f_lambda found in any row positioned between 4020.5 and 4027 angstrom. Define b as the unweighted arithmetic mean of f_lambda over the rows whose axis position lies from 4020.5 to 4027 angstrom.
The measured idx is 0.135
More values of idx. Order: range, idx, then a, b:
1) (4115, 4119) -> 0.049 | 7.44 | 7.8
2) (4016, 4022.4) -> 0.173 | 7.67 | 10.7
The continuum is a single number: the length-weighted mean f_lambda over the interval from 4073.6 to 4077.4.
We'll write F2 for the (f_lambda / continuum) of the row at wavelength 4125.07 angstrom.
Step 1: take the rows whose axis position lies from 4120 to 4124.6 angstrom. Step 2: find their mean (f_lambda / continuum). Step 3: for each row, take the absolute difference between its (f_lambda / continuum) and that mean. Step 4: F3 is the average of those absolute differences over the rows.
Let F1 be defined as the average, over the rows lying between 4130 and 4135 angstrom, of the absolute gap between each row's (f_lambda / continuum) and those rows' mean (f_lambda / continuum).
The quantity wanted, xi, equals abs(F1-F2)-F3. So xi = 0.69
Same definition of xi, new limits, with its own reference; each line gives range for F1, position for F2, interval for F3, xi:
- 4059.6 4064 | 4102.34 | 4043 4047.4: 0.52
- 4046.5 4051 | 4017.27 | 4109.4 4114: 1.11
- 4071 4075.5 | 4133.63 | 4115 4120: 0.58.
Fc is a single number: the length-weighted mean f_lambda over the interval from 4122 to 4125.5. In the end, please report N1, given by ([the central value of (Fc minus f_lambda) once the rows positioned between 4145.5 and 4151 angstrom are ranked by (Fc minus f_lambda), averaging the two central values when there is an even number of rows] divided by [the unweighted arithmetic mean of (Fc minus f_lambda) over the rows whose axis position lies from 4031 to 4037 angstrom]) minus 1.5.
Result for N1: -0.64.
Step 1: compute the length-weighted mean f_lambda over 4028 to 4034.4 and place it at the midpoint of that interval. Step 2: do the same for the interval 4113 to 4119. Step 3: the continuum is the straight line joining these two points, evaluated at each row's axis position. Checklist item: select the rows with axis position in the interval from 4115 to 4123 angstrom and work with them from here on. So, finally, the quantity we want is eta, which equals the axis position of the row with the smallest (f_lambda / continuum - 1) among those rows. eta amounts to 4120.33 angstrom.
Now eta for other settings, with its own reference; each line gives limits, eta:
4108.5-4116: 4110.85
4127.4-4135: 4131.73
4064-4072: 4071.29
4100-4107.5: 4103.28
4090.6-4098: 4091.96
